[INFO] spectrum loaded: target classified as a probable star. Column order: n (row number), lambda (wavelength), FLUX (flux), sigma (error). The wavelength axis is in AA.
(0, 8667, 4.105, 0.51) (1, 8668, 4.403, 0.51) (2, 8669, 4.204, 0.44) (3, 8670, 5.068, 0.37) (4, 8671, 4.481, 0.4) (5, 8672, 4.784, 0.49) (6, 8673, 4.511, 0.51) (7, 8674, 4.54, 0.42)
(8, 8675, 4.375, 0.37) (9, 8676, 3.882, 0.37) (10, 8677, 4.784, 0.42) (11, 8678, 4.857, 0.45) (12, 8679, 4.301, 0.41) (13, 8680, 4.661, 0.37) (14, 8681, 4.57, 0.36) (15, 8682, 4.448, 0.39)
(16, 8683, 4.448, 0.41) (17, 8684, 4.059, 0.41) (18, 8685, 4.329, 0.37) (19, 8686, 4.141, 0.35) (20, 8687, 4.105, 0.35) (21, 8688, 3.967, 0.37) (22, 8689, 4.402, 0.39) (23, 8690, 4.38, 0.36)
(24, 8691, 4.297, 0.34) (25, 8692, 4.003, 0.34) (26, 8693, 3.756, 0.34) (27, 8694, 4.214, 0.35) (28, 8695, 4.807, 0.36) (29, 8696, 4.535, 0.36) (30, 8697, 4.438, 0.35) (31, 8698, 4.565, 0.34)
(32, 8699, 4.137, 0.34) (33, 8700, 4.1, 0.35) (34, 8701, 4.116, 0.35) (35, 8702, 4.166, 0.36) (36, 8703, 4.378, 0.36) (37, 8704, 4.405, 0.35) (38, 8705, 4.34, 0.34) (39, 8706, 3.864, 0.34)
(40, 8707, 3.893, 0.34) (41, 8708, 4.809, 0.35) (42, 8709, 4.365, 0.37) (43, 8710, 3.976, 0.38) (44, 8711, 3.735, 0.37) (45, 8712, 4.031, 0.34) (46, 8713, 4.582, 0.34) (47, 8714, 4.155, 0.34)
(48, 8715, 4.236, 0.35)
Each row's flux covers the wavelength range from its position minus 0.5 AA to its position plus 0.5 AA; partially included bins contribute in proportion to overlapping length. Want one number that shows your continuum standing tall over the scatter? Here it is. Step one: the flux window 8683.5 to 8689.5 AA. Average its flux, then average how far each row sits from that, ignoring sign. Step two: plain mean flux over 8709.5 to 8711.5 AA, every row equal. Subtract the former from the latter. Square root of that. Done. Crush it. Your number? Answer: 1.93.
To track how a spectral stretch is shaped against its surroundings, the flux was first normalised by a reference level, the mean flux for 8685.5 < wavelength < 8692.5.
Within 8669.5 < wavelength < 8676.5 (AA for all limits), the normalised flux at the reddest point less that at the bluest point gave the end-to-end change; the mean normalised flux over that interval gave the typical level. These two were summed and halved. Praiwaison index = 0.398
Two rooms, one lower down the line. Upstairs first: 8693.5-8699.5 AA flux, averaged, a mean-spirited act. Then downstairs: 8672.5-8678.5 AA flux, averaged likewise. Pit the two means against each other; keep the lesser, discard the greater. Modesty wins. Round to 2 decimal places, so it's 4.45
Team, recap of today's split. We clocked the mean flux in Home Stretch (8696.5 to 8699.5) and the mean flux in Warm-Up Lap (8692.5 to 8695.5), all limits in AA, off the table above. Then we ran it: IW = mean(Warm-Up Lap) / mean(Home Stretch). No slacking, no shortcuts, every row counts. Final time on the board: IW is 0.97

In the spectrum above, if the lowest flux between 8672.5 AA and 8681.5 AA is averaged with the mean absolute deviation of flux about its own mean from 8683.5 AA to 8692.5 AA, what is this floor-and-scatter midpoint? 2.01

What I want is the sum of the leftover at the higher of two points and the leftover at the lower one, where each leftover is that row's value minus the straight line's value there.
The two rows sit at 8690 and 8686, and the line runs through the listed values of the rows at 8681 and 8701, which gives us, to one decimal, -0.3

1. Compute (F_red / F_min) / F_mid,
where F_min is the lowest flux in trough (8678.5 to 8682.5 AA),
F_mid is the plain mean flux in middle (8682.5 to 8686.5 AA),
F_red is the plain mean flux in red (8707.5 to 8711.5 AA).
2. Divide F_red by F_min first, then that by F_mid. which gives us 0.231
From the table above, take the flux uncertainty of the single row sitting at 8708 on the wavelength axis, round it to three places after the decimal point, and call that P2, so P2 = 0.350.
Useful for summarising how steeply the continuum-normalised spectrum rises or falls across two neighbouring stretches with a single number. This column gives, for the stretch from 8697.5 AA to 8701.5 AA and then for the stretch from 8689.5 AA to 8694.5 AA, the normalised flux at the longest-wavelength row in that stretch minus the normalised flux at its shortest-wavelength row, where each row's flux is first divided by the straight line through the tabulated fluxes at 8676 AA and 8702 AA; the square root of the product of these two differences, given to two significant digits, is 0.078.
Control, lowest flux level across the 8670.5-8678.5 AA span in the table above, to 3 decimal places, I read 3.882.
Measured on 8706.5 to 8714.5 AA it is 3.735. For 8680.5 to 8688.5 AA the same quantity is 3.967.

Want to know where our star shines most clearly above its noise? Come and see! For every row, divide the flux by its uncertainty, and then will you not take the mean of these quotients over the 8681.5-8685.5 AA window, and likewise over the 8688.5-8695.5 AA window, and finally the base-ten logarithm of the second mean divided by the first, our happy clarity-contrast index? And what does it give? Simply 0.041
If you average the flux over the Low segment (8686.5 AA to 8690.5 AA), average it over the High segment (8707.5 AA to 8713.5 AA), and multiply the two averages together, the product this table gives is 17.9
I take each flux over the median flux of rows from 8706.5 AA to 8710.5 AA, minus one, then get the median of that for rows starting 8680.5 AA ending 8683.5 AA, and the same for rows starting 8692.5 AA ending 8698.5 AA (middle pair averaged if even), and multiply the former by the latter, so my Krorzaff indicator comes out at 0.005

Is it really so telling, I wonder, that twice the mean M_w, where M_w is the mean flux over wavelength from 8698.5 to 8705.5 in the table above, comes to 8.47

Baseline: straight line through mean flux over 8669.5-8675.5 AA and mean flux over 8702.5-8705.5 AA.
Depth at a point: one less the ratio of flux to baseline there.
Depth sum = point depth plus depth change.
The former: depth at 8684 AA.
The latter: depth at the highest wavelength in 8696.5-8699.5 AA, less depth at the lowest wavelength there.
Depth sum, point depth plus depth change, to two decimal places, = 0.17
